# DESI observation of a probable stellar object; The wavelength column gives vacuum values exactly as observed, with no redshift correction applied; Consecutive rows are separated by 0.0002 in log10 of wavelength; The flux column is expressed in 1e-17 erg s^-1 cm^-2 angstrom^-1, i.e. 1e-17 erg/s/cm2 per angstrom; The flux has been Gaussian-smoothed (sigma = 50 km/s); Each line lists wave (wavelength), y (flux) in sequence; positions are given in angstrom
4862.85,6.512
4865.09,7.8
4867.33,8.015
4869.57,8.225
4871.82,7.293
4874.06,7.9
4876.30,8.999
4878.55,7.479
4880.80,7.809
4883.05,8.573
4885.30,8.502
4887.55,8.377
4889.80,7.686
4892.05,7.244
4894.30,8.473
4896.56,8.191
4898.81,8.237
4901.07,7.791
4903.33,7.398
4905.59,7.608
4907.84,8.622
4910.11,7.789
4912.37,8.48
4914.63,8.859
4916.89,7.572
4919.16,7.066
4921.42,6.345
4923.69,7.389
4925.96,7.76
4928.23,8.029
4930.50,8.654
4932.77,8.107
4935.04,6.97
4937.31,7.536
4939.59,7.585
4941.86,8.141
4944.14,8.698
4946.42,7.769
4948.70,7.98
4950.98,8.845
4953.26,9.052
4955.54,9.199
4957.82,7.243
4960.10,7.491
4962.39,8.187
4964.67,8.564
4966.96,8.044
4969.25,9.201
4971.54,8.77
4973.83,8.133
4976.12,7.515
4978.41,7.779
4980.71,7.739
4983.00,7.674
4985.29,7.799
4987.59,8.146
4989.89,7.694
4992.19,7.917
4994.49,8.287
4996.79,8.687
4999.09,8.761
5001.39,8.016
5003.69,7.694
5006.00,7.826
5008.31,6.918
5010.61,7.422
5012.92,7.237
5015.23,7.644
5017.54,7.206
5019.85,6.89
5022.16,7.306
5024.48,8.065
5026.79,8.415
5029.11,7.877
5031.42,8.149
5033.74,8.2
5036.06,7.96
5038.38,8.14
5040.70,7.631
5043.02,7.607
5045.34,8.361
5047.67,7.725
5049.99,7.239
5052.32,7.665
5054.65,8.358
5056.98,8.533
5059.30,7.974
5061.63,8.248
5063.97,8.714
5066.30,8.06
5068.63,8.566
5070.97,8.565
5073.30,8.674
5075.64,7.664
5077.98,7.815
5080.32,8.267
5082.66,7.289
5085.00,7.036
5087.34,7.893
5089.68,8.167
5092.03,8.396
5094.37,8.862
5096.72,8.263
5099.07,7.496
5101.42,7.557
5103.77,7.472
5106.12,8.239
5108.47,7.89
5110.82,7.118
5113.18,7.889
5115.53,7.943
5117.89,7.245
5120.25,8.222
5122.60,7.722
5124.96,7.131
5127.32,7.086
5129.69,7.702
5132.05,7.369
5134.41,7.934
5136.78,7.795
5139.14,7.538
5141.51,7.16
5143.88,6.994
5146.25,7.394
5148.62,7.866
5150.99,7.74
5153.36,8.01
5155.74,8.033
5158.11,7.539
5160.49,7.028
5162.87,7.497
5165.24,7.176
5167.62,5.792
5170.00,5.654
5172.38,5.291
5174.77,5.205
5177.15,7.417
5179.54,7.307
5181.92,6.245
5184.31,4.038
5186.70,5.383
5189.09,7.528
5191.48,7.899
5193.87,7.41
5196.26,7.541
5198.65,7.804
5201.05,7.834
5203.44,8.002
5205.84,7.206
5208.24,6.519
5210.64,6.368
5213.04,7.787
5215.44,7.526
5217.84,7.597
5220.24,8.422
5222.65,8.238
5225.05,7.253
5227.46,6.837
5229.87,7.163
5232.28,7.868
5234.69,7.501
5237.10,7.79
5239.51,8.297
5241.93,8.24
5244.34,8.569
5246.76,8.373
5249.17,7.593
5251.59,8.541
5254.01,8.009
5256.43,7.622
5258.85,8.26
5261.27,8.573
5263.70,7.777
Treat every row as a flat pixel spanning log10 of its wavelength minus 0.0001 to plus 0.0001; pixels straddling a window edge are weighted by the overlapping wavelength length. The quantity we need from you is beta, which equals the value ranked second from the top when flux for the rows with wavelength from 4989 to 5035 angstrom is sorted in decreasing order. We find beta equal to 8.687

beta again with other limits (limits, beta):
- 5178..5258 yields 8.541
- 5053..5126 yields 8.714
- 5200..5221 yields 8.002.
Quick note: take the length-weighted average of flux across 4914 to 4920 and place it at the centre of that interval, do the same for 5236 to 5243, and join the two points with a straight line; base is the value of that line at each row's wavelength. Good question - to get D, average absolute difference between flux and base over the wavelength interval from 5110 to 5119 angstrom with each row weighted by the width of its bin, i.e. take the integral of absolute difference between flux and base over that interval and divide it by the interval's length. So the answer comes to 0.41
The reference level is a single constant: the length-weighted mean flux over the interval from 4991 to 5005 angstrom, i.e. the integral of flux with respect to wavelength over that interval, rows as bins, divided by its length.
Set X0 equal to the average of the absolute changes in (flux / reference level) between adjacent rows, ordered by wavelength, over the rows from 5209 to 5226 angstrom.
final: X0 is 0.076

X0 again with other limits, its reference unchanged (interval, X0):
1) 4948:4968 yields 0.076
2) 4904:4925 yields 0.098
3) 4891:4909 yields 0.063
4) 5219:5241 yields 0.057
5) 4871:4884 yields 0.105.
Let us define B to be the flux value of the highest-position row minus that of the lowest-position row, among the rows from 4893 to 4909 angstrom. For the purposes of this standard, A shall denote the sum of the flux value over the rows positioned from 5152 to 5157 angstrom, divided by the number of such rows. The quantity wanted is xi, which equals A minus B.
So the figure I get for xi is 7.9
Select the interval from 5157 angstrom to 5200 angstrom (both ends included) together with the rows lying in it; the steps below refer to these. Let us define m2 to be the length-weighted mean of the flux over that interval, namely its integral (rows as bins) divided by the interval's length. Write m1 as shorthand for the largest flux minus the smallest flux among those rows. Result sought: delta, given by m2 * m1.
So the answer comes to 26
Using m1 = 3.9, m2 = 6.7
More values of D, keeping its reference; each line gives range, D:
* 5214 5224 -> 0.39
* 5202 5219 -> 0.78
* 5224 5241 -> 0.61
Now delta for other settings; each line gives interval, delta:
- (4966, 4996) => 14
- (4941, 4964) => 16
